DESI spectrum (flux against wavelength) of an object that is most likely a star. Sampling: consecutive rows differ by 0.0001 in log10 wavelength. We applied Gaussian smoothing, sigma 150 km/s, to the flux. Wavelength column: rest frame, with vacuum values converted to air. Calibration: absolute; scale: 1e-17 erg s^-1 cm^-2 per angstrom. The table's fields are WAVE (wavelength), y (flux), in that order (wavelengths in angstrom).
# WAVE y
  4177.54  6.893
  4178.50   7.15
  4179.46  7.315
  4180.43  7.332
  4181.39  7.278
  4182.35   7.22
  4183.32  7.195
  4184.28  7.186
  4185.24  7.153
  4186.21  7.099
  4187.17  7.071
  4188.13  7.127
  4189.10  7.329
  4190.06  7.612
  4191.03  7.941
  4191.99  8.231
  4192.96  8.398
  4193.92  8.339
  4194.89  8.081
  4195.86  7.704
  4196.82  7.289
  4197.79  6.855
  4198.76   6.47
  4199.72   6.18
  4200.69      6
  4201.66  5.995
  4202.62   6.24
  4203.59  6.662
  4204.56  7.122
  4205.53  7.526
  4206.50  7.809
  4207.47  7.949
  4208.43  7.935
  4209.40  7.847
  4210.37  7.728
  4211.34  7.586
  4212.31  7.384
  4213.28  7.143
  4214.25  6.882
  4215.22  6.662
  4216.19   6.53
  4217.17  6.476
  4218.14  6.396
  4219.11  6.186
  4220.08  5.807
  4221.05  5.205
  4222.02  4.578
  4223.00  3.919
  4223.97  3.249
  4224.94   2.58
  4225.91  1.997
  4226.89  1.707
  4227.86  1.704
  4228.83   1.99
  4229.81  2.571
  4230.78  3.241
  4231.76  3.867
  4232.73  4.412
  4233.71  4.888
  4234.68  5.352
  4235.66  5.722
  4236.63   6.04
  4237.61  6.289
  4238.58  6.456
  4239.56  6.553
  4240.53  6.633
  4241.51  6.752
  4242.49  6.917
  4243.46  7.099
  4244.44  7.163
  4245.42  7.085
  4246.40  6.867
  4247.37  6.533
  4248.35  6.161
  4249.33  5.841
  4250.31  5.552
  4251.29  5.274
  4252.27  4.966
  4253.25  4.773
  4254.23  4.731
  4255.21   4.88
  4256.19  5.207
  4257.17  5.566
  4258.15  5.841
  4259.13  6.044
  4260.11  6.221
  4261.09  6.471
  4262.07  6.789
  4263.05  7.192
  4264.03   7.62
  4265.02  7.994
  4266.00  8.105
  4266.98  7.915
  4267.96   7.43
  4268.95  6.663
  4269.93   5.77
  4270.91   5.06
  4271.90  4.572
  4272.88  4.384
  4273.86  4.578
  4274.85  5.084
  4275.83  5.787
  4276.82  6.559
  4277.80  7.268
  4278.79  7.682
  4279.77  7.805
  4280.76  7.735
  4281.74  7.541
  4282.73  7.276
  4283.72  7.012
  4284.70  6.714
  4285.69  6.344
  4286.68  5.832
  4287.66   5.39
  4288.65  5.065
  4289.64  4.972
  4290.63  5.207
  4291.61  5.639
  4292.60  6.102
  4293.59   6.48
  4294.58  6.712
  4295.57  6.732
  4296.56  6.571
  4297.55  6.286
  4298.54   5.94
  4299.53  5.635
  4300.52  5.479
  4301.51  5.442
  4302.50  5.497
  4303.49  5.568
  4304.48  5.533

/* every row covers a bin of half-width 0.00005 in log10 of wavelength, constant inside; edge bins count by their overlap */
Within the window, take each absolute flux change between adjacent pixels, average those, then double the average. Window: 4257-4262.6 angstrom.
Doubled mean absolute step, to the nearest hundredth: 0.49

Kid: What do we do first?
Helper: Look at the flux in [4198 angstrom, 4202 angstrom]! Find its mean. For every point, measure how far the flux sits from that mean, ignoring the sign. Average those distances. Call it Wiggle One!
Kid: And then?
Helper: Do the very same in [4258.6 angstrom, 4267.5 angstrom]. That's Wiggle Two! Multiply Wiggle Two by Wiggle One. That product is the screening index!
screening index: 0.11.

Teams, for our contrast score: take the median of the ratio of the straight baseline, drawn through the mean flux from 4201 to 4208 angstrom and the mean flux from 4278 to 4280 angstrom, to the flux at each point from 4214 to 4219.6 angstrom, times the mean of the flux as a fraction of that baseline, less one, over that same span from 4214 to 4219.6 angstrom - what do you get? -0.10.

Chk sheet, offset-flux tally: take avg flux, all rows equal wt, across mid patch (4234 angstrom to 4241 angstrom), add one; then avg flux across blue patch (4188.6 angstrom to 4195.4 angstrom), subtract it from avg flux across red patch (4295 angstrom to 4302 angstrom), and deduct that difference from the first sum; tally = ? 9.1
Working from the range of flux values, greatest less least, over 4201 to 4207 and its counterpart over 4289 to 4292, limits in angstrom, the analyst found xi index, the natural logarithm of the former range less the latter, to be 0.1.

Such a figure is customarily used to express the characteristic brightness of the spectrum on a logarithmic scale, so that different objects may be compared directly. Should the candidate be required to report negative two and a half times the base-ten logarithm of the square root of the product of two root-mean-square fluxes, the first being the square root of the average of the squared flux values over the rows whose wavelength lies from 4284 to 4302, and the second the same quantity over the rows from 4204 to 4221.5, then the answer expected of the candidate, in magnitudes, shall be -2.03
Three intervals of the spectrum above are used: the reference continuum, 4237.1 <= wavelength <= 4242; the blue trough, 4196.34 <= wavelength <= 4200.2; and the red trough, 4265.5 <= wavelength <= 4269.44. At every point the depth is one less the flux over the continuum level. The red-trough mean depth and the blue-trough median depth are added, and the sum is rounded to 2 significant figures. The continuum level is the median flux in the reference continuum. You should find -0.17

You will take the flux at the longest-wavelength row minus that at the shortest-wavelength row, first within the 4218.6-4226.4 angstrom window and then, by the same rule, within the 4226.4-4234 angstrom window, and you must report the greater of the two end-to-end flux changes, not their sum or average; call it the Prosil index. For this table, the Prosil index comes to 3.2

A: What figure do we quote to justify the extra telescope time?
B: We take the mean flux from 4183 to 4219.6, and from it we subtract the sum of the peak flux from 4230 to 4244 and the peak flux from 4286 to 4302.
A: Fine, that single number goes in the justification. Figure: -6.6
